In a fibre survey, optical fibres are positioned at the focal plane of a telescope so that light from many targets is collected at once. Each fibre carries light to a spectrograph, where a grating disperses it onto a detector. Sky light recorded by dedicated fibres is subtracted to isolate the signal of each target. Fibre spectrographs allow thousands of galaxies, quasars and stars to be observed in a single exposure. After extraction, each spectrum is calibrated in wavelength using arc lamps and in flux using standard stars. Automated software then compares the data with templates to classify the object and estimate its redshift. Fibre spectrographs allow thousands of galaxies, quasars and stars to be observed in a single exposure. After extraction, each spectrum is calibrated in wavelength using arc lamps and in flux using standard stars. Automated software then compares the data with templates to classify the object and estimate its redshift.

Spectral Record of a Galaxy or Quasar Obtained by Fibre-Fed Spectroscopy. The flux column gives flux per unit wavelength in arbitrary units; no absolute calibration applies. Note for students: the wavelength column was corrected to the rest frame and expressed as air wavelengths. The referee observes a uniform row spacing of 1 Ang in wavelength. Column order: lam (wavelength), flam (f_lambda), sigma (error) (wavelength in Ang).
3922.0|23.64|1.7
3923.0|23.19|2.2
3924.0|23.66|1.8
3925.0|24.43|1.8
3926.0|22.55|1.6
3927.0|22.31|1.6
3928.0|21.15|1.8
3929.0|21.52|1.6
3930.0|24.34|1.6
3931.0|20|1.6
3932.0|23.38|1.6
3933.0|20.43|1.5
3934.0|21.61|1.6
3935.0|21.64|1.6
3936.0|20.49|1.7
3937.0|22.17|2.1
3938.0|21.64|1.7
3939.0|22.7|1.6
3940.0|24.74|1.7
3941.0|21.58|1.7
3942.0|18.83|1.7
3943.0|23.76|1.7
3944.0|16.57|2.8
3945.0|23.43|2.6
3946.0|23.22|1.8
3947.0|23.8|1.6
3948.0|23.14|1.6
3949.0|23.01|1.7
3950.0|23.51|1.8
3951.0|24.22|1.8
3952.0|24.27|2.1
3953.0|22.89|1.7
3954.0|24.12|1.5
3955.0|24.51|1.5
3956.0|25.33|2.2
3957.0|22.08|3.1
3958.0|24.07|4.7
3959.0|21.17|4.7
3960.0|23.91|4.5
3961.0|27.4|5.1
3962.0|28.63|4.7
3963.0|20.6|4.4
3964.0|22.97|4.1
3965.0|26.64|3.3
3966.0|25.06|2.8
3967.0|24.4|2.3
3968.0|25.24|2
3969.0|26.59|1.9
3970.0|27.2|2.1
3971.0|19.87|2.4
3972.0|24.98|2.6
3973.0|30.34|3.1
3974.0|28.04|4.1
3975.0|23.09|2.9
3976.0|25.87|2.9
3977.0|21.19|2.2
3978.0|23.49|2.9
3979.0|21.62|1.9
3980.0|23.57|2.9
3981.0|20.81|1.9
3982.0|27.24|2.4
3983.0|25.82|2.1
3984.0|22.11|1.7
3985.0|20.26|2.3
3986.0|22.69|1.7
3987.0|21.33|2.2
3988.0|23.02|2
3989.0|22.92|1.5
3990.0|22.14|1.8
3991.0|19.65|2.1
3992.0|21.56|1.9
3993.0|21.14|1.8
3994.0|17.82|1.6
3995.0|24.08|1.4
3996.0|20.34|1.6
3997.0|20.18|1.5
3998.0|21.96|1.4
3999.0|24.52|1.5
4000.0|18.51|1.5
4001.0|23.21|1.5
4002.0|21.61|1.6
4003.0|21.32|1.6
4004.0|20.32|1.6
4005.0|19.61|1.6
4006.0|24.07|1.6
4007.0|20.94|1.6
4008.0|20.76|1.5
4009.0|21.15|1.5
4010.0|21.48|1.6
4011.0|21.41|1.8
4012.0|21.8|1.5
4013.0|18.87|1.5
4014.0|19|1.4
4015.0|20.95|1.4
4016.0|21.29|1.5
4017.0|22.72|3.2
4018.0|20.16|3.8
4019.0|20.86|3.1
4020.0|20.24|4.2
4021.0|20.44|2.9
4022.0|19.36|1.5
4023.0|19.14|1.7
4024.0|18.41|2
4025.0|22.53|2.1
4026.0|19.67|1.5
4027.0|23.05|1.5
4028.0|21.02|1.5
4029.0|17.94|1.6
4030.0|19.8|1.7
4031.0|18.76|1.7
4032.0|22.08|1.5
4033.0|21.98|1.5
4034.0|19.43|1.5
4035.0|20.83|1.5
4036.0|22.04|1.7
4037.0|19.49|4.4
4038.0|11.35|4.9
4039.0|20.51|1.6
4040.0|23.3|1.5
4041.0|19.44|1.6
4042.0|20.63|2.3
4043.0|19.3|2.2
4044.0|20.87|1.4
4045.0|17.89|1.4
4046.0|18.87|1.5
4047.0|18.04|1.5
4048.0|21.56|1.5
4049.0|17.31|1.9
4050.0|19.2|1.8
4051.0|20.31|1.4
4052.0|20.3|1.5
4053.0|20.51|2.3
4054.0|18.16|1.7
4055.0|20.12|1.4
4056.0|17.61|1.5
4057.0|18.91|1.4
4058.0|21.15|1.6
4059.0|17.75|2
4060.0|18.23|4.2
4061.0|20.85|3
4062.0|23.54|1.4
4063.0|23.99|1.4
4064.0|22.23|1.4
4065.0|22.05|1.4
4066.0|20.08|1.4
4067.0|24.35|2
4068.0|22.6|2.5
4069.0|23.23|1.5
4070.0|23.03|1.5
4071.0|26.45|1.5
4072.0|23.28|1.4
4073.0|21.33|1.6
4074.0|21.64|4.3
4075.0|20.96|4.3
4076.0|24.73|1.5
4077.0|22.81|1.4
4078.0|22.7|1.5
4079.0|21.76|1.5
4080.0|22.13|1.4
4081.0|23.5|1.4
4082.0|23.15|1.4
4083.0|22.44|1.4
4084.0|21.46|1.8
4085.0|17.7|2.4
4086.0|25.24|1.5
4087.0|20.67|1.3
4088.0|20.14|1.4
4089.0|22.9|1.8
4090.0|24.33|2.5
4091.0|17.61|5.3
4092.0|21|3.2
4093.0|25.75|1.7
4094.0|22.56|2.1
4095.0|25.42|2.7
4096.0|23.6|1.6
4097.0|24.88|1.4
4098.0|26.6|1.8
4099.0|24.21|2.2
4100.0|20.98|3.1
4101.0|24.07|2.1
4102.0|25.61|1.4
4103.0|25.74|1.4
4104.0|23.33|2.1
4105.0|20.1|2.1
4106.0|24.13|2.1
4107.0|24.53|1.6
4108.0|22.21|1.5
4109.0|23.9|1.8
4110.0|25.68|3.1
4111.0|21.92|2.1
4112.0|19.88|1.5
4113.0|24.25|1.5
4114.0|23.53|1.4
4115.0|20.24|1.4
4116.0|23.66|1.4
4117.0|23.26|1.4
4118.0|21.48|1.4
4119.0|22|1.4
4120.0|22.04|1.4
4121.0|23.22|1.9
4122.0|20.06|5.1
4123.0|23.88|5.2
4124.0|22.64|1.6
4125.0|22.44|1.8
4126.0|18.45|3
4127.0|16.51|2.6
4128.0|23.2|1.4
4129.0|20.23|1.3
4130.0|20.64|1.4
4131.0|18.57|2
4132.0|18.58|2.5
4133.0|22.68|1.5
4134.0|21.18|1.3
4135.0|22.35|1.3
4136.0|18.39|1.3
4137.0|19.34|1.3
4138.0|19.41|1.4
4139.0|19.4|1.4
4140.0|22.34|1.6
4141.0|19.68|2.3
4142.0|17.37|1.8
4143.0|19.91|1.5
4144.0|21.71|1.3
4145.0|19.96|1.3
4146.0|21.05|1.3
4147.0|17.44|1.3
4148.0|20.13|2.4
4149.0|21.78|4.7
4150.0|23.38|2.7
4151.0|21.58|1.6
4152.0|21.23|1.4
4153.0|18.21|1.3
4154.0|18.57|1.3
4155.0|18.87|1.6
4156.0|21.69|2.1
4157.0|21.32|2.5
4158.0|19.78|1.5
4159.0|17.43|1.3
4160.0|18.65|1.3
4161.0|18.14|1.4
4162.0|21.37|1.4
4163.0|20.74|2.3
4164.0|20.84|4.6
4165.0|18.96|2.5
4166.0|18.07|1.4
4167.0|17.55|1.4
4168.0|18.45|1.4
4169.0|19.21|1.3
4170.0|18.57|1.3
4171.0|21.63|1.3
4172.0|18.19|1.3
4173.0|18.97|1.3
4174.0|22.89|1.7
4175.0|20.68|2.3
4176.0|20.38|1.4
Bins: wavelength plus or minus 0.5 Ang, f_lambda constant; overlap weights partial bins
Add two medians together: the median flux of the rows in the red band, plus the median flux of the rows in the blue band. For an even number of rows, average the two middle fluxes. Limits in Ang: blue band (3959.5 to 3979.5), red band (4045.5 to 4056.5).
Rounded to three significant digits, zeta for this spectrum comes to 44.2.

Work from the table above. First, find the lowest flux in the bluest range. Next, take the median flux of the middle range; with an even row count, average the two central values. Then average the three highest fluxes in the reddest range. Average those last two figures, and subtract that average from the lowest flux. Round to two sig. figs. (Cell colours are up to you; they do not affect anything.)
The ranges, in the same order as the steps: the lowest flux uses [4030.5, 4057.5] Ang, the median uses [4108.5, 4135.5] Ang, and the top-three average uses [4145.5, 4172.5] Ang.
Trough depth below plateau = -11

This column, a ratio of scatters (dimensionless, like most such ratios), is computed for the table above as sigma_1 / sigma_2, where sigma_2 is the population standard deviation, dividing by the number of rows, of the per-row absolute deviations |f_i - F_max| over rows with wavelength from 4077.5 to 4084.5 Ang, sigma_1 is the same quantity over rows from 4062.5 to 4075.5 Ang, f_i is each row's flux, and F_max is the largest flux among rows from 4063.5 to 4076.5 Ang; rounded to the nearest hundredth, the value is 2.34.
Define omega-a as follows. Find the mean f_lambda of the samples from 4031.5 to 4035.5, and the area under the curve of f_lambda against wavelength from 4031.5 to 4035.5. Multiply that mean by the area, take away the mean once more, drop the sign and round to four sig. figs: 1756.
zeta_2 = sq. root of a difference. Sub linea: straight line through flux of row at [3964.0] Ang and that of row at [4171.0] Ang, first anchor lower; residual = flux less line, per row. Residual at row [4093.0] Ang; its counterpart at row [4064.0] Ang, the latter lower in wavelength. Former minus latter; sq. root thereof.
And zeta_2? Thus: 1.9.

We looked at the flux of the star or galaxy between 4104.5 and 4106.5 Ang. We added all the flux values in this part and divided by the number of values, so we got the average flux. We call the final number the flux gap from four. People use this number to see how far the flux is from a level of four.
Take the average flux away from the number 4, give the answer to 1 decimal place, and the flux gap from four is -18.1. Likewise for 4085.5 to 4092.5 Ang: -17.7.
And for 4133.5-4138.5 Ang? -16.1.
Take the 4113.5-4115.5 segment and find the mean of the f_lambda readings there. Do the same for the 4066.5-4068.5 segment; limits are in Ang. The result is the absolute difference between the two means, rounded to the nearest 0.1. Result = 1.6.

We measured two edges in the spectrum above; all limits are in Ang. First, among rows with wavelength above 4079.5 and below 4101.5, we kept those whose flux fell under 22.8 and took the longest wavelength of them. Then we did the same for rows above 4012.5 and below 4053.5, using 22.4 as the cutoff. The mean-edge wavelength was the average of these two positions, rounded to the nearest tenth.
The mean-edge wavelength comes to 4076.5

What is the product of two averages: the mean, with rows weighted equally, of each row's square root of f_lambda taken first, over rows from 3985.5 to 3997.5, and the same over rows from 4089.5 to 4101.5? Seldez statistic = 22.3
